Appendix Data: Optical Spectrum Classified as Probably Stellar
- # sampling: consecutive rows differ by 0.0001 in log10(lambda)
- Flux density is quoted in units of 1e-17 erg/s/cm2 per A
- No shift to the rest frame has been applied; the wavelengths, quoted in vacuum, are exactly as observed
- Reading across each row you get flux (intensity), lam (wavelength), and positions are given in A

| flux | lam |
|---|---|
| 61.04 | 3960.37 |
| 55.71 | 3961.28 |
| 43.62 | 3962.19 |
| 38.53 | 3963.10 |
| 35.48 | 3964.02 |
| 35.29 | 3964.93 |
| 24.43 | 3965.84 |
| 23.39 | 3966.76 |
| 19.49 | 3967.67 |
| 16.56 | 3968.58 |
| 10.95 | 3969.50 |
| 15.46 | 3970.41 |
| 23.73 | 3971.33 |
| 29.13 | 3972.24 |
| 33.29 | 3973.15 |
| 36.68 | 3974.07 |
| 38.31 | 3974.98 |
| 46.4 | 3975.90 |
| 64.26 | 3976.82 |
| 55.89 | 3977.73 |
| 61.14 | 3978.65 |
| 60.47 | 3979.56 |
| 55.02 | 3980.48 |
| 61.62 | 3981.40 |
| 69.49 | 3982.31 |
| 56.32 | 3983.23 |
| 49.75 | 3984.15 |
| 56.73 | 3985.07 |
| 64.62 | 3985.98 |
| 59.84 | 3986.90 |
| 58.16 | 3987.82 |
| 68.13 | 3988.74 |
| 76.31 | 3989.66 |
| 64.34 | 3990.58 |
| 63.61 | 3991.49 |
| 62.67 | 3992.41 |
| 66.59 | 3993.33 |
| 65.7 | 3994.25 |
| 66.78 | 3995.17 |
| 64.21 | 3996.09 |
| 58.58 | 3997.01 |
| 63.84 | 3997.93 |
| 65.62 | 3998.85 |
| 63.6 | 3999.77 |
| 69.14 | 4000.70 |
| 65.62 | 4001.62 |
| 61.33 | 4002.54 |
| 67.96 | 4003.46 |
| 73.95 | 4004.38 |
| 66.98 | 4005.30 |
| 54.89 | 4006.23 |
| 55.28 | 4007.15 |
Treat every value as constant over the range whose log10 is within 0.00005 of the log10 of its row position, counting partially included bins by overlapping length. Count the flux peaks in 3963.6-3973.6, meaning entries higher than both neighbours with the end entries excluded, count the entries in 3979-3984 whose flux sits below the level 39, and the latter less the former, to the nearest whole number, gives 0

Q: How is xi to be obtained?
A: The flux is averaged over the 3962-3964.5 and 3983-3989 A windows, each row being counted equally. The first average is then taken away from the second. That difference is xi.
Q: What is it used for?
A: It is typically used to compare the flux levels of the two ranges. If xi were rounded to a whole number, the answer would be 20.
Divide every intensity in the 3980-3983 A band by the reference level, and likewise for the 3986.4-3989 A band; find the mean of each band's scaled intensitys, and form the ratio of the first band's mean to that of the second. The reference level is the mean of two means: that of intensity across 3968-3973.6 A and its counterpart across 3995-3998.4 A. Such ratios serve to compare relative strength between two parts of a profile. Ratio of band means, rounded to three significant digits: 1.00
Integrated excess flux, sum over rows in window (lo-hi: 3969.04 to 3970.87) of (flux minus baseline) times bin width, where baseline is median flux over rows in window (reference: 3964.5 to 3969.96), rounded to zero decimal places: -15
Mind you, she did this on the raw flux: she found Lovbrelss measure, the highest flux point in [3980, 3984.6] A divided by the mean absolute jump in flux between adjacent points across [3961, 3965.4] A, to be 14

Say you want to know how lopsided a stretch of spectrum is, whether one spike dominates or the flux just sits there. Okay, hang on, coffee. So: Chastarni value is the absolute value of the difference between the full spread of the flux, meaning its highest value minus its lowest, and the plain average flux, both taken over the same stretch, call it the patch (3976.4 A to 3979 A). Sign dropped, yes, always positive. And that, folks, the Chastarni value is 52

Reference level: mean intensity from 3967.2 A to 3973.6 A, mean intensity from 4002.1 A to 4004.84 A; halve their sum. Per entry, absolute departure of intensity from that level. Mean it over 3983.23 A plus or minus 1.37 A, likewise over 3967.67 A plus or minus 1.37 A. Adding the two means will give 38.7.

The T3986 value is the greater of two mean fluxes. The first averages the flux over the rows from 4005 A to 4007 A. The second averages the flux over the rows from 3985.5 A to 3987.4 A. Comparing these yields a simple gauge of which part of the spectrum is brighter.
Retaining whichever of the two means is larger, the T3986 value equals 62.2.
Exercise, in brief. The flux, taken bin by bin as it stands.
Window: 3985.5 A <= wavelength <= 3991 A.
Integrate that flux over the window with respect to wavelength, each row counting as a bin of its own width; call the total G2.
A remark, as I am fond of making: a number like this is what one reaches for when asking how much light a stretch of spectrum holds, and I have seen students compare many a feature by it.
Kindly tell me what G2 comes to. 359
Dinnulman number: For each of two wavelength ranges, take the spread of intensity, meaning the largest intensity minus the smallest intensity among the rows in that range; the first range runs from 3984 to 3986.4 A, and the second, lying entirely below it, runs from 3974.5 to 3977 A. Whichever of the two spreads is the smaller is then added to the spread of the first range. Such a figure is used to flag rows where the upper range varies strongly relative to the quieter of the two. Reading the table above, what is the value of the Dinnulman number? 29.7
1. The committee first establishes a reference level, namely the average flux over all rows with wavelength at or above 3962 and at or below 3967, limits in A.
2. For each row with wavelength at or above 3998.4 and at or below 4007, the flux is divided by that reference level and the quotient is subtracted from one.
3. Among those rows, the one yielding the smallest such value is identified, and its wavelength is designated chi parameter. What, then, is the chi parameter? 4004.38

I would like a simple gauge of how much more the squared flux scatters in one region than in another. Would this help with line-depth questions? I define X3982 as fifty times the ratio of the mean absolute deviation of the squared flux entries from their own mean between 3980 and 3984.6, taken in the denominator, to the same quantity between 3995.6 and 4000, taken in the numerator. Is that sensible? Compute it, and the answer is 17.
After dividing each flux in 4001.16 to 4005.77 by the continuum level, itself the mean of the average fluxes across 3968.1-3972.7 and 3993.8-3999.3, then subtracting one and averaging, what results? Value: 0.61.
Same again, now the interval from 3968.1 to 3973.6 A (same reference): -0.48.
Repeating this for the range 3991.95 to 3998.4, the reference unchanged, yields 0.54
